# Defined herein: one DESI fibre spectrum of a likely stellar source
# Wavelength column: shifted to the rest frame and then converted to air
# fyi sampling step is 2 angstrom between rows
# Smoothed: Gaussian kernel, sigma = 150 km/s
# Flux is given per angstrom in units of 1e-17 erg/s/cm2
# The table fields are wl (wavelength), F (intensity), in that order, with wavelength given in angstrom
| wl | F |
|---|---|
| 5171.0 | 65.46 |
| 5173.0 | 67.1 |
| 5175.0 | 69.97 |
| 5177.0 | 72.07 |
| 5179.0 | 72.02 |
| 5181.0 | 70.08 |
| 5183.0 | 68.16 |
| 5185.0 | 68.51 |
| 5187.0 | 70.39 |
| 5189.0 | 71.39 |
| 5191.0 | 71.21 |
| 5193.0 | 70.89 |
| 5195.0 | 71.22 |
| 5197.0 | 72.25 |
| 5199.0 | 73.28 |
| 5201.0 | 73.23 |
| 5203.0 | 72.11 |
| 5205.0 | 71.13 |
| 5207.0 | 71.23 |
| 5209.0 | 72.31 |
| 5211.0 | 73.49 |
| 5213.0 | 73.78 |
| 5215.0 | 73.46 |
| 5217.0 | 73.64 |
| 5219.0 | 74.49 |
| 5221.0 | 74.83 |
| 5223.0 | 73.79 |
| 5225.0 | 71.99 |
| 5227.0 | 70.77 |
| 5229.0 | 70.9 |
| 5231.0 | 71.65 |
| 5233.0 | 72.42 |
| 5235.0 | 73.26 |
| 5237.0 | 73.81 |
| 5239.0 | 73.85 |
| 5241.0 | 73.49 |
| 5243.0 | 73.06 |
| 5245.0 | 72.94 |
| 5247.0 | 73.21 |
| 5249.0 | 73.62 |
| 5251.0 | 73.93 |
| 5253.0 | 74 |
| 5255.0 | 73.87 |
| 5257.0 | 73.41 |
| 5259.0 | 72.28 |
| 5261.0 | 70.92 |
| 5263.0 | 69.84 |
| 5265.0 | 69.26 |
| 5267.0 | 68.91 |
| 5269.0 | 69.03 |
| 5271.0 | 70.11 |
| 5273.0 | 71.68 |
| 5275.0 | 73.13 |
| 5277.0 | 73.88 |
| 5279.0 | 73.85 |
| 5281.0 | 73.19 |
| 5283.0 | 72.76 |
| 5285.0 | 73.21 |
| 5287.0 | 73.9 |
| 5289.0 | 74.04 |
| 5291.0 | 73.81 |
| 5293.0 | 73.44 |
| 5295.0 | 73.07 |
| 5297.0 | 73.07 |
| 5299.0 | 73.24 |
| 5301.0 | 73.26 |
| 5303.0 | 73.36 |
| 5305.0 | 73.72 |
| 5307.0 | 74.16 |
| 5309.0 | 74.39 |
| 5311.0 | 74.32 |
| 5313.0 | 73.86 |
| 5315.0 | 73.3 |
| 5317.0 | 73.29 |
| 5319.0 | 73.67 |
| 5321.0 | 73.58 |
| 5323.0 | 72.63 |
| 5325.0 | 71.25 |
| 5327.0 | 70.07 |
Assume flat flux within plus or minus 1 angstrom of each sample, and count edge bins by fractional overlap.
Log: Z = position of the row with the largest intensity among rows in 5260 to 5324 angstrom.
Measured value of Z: 5309.0 angstrom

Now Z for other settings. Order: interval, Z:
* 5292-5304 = 5293.0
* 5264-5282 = 5277.0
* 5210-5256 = 5221.0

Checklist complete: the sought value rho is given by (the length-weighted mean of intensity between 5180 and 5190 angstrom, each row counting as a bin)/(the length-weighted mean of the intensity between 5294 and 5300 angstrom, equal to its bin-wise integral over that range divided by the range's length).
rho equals 0.95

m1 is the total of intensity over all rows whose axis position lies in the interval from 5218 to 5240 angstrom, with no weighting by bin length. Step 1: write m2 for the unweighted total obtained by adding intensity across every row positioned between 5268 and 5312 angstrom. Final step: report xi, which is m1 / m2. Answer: 0.5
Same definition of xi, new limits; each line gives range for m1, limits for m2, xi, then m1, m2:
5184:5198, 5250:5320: 0.2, 496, 2549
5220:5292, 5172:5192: 3.7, 2613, 701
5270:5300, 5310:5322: 2.5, 1096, 442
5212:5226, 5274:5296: 0.6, 516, 808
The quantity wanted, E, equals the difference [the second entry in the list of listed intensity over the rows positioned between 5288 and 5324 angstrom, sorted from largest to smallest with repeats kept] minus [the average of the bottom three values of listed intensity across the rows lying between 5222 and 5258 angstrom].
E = 3.2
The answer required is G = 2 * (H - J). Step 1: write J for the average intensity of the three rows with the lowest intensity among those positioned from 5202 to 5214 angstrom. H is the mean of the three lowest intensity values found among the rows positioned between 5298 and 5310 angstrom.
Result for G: 3.6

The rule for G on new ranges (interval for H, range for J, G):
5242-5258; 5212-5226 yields 0.1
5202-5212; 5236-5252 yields -3.2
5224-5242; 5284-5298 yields -4.0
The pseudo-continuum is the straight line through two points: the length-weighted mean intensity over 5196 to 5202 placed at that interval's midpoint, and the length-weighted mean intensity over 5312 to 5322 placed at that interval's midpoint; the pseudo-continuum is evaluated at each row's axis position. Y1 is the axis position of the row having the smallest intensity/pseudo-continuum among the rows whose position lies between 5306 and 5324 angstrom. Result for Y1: 5323.0 angstrom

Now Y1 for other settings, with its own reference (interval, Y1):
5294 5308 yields 5297.0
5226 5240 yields 5227.0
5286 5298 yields 5297.0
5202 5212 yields 5205.0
